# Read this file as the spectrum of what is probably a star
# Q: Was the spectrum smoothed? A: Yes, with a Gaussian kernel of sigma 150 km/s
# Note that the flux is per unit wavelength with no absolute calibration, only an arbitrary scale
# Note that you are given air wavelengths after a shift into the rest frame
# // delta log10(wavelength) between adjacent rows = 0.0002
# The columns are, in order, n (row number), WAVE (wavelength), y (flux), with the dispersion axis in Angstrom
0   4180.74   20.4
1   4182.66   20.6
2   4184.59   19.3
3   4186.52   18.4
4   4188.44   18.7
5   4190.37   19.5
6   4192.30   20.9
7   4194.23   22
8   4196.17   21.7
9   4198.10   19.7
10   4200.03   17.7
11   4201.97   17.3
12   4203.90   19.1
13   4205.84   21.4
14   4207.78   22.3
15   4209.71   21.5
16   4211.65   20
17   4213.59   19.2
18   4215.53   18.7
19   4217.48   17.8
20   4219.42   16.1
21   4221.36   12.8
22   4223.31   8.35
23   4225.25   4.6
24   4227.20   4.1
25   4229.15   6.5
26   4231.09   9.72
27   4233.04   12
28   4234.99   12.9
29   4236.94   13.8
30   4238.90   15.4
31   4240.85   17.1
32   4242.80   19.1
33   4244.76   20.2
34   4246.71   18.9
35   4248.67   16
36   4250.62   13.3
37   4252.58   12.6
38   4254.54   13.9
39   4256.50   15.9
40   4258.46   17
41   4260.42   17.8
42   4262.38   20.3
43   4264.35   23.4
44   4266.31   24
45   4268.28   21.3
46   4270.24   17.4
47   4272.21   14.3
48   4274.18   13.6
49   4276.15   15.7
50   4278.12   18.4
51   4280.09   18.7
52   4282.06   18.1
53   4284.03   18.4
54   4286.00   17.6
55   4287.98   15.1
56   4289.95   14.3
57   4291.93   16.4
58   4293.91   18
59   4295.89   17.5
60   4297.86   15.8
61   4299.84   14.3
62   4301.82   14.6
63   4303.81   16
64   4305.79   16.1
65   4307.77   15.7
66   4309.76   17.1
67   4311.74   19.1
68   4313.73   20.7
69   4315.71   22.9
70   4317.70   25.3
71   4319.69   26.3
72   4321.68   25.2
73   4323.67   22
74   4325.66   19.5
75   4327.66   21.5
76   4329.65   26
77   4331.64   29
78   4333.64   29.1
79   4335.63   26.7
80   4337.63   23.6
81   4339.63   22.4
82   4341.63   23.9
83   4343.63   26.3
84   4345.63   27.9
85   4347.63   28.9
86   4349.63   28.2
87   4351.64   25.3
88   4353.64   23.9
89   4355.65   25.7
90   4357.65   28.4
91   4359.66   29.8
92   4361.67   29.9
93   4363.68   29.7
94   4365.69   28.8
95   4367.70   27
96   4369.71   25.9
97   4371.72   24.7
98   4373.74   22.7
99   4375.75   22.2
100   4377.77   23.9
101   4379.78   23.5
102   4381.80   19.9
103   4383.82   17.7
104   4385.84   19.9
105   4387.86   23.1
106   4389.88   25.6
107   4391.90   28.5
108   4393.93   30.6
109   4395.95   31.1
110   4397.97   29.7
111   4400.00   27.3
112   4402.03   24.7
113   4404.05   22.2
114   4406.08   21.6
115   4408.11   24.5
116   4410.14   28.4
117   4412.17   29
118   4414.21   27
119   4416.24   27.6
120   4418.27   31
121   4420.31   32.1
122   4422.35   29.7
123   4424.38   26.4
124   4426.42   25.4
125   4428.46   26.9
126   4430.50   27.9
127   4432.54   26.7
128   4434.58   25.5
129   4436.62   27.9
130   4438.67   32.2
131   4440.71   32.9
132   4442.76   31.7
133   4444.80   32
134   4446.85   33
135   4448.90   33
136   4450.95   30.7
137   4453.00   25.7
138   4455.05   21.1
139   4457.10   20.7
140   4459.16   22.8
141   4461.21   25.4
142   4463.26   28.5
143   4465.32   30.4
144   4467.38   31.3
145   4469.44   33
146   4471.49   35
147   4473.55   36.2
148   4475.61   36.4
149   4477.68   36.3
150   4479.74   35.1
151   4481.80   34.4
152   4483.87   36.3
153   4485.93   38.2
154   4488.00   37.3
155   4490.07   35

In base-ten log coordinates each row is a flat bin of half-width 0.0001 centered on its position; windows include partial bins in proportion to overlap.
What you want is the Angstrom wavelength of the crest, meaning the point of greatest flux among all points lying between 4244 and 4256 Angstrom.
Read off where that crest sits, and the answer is 4244.76 Angstrom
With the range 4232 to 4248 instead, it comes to 4244.76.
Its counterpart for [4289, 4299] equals 4293.91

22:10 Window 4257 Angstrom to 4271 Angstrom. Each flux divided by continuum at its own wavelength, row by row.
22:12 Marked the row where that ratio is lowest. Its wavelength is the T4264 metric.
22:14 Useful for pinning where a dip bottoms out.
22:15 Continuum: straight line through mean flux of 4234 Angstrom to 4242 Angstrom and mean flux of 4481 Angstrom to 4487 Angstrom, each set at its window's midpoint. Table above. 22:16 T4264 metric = 4270.24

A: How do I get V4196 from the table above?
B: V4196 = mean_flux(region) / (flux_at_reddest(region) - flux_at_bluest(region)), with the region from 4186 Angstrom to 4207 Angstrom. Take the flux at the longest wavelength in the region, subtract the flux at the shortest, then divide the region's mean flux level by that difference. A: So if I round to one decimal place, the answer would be 6.6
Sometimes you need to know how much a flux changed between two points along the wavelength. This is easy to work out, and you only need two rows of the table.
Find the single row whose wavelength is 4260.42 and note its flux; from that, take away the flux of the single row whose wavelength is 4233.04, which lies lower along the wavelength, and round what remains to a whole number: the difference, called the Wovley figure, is 6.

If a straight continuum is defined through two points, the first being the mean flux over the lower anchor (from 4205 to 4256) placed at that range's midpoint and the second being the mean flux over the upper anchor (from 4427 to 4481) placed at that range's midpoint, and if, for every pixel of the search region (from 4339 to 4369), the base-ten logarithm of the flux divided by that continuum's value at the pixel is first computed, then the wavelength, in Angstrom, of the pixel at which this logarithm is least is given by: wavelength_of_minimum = 4339.63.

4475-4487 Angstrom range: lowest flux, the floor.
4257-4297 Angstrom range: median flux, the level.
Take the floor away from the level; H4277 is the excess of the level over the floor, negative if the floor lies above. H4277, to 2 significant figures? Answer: -17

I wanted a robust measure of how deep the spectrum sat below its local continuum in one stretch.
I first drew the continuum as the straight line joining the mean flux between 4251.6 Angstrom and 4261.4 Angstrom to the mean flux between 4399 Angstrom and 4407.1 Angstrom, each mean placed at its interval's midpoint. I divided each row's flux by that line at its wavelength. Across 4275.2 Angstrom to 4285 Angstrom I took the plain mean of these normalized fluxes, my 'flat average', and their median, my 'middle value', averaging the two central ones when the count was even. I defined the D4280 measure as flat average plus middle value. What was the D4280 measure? 2.14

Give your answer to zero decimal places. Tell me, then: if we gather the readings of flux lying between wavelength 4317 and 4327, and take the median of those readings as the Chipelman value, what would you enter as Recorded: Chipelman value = 25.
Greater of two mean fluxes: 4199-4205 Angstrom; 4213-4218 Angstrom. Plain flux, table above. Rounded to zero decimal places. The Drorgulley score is 19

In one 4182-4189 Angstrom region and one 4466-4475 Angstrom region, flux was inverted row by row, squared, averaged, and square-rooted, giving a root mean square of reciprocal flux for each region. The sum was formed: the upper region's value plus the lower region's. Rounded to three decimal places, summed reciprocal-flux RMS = 0.082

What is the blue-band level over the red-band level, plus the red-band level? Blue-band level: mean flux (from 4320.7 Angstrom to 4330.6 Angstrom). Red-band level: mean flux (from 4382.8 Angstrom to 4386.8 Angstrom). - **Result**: 20.0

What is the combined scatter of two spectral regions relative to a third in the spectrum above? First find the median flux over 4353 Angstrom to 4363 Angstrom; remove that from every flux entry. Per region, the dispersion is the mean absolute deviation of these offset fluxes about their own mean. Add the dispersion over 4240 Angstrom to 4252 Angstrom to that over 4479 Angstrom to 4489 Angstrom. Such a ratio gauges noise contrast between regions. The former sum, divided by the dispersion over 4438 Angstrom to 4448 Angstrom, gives 6.7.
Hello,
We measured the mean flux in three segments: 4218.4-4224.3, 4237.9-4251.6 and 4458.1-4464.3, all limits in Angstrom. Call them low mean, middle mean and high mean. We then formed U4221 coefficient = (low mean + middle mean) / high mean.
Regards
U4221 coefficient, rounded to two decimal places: 1.16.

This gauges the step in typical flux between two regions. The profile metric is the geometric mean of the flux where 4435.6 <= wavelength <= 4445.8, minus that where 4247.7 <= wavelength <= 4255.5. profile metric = 17.4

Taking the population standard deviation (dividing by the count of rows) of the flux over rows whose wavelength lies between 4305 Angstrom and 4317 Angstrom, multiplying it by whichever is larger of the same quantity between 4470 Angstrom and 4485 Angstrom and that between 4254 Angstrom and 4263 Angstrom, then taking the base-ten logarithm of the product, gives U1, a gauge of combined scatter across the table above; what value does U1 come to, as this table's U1 0.74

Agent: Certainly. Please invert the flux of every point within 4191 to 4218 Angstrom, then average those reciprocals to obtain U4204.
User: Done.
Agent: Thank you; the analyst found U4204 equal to 0.050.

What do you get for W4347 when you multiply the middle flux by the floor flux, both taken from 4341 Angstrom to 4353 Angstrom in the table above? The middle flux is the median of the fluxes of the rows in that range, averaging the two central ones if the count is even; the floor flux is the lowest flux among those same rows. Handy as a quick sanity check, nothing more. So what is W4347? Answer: 648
